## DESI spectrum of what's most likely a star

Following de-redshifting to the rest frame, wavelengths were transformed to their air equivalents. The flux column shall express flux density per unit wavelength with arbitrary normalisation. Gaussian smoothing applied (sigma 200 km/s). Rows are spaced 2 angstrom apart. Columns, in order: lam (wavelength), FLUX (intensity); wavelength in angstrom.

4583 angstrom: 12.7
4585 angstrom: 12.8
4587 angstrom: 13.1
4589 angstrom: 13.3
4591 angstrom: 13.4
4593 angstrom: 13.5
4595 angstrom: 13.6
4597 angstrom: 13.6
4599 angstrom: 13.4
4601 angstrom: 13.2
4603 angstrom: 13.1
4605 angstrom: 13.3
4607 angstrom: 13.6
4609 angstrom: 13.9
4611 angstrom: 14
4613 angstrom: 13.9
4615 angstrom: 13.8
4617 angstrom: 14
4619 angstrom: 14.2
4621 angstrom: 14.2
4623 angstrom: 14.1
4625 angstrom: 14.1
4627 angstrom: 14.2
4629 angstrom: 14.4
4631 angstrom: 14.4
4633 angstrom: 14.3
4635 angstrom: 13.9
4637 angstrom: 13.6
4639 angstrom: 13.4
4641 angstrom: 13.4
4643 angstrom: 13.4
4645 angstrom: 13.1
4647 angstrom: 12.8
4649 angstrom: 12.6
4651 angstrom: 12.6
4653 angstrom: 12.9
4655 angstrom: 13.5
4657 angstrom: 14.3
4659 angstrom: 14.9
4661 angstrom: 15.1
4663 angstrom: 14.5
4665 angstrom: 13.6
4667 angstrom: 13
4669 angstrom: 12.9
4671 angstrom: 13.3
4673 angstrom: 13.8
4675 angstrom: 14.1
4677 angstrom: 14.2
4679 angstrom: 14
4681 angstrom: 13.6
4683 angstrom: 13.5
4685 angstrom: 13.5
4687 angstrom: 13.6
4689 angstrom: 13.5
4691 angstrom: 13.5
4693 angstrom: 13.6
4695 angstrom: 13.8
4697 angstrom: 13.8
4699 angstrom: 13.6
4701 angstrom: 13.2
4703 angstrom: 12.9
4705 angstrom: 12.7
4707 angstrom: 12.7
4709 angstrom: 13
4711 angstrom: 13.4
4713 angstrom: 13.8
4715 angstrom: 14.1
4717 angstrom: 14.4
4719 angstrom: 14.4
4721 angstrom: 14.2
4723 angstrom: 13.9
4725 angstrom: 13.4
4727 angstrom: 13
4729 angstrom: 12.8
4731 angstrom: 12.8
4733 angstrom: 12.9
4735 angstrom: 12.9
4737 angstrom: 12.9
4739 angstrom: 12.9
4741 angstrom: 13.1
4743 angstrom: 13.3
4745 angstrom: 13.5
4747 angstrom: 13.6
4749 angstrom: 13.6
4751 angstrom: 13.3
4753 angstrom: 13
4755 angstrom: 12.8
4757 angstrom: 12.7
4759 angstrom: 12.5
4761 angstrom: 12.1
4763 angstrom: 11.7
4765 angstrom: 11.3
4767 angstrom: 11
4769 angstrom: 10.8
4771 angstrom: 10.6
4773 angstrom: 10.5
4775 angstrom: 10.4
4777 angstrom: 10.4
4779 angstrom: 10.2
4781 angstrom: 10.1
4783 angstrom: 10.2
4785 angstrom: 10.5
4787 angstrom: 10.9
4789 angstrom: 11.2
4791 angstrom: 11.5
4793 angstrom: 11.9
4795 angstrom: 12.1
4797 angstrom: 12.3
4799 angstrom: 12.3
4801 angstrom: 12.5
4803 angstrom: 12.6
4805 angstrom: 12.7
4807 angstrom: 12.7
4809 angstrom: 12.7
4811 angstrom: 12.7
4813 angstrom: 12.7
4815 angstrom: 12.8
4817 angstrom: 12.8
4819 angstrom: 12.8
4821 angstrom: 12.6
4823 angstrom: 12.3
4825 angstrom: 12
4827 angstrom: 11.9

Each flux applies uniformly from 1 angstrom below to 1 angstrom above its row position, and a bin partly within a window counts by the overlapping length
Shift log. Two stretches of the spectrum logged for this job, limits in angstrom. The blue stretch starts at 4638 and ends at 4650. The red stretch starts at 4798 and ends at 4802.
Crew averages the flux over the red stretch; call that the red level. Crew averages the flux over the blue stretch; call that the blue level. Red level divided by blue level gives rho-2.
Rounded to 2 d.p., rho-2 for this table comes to 0.95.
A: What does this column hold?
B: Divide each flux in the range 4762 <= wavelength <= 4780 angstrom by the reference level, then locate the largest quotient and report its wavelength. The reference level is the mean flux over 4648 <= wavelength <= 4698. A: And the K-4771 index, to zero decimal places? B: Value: 4763 angstrom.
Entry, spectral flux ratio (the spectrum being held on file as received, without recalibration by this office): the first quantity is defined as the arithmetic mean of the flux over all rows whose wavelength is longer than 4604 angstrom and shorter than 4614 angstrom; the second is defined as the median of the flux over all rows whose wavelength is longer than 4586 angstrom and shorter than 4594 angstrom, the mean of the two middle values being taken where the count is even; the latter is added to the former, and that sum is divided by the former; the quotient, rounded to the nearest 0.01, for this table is 1.97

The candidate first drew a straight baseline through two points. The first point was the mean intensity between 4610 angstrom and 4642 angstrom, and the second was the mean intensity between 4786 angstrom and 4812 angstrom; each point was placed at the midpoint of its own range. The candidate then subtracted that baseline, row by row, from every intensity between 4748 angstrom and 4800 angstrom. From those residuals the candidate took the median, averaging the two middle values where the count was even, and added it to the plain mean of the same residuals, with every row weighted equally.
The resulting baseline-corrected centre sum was -1.85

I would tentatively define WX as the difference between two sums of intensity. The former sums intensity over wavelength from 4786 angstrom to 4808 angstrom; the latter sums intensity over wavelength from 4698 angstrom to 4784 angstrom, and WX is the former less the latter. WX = -408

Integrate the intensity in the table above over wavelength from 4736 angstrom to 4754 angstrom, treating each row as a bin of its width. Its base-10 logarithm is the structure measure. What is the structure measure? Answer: 2.38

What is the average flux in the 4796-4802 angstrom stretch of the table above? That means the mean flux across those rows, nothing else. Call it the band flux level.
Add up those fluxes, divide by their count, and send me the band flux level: 12.4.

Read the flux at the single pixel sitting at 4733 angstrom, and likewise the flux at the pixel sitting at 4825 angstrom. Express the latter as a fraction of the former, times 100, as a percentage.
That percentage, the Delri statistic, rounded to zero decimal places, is 93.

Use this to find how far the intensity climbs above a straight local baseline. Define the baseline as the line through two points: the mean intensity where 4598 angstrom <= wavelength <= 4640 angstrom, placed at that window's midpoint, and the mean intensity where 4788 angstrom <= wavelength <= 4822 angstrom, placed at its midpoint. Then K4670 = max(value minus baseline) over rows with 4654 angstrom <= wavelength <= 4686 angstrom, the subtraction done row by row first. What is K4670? 1.57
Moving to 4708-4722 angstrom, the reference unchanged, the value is 1.32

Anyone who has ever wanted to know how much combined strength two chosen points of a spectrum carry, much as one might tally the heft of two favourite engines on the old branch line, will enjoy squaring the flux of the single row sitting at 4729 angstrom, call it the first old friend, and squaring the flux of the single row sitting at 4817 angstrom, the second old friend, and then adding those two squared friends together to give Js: 328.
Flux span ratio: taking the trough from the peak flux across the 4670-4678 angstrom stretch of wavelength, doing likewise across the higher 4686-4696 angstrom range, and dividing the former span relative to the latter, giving 3.00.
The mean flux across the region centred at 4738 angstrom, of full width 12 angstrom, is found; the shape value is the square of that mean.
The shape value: 169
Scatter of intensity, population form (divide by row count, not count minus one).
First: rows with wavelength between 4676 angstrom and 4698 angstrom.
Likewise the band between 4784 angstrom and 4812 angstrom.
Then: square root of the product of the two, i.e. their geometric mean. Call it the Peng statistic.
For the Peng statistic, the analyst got 0.40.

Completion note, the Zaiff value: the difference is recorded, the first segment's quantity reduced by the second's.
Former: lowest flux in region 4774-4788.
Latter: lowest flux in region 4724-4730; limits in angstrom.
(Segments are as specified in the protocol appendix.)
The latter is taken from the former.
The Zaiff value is -2.7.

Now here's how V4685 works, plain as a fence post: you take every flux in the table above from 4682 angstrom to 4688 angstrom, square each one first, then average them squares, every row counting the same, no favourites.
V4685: 183.2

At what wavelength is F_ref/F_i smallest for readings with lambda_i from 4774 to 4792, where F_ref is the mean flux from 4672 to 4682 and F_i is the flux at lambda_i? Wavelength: 4791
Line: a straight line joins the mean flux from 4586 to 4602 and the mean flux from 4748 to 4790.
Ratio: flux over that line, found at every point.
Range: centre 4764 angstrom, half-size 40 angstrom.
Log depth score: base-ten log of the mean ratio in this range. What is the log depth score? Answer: 0.02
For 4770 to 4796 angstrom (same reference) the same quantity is -0.02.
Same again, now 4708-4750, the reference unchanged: 0.05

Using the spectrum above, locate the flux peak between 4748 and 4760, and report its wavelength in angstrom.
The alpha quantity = 4749 angstrom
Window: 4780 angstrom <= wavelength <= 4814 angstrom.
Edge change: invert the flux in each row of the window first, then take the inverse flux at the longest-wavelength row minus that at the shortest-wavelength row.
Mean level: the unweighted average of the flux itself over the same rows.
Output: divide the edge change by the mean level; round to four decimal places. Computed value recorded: -0.0017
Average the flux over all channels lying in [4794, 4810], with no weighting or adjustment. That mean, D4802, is 12.5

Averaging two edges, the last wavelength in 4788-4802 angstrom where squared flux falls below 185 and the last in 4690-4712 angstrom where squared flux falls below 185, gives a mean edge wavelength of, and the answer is 4756 angstrom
